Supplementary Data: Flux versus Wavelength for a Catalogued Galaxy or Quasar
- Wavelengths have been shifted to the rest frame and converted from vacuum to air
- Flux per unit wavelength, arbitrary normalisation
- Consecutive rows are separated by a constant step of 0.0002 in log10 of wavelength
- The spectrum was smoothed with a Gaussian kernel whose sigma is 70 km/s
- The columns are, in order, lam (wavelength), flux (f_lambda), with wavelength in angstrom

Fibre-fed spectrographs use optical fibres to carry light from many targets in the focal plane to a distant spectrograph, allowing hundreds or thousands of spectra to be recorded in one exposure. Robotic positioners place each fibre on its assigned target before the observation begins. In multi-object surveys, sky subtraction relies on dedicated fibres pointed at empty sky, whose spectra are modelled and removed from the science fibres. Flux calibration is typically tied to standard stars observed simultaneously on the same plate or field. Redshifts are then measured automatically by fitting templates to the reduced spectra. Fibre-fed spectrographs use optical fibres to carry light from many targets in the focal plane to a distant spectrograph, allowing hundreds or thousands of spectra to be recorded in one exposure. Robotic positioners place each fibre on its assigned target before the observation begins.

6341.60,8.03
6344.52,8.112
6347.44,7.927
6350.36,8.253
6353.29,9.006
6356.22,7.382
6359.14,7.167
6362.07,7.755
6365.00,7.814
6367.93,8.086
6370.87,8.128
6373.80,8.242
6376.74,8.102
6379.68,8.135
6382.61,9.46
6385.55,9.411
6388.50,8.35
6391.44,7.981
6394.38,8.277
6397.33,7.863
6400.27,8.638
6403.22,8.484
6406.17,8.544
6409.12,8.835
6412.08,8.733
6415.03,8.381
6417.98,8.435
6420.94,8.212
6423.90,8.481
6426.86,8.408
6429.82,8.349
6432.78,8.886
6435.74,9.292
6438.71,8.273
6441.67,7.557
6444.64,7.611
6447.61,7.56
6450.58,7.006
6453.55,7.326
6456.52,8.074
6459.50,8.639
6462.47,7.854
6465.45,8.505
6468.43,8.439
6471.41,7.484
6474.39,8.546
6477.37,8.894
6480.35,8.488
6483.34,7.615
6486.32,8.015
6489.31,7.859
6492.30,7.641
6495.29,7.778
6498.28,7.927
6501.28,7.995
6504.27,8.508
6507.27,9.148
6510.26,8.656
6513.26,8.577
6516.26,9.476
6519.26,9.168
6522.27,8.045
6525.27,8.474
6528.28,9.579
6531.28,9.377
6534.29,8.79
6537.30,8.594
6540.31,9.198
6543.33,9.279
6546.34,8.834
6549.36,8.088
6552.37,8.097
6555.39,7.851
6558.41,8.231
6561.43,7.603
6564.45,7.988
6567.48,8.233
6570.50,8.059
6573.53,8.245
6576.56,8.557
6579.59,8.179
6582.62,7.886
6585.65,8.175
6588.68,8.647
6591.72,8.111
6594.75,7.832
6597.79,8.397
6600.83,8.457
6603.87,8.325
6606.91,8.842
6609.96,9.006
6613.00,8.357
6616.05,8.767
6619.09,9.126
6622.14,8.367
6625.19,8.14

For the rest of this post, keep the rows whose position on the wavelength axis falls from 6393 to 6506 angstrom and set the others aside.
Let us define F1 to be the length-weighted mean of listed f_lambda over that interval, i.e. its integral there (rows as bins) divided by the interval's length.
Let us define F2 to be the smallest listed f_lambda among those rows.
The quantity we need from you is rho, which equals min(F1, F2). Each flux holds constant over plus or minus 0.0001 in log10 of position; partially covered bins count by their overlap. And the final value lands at 7.01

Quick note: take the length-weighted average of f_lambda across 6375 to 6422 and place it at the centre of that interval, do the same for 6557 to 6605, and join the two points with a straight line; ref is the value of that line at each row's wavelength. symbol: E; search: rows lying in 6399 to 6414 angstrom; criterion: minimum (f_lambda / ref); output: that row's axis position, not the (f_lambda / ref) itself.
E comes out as 6403.22 angstrom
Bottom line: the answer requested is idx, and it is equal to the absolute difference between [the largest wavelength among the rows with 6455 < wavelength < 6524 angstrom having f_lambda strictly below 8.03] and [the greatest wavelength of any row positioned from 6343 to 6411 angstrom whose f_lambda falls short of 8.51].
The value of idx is 98.1 angstrom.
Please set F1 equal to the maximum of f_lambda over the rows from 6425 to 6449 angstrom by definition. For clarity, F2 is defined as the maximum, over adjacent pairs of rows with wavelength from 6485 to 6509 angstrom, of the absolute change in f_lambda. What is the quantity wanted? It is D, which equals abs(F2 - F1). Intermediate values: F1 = 9.292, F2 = 0.6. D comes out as 8.7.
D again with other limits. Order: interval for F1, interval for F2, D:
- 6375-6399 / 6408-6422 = 9.1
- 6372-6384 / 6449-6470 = 8.7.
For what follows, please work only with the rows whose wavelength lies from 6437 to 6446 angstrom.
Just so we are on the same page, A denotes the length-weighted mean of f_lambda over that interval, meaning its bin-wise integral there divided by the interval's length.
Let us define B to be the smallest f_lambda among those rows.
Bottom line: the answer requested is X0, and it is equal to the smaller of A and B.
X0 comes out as 7.6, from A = 7.9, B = 7.557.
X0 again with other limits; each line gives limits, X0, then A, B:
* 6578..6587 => 7.9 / 8.1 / 7.886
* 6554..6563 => 7.6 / 7.9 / 7.603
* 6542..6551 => 8.1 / 8.7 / 8.088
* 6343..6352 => 7.9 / 8.1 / 7.927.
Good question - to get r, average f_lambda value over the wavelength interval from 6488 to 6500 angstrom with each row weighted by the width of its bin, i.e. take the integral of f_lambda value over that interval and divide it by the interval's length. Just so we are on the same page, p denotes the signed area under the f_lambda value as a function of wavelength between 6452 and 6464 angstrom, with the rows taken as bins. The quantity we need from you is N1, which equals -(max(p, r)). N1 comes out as -96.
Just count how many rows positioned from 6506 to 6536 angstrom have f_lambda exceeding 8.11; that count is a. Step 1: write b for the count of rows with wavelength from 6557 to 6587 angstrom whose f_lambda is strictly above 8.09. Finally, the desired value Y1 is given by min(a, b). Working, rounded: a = 9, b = 6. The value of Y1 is 6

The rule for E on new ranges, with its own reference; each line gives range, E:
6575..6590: 6582.62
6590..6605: 6594.75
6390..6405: 6397.33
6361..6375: 6362.07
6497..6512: 6498.28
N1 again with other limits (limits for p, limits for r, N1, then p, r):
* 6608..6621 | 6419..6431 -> -114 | 114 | 8.4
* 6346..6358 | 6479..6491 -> -97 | 97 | 8.0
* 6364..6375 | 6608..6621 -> -89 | 89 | 8.8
